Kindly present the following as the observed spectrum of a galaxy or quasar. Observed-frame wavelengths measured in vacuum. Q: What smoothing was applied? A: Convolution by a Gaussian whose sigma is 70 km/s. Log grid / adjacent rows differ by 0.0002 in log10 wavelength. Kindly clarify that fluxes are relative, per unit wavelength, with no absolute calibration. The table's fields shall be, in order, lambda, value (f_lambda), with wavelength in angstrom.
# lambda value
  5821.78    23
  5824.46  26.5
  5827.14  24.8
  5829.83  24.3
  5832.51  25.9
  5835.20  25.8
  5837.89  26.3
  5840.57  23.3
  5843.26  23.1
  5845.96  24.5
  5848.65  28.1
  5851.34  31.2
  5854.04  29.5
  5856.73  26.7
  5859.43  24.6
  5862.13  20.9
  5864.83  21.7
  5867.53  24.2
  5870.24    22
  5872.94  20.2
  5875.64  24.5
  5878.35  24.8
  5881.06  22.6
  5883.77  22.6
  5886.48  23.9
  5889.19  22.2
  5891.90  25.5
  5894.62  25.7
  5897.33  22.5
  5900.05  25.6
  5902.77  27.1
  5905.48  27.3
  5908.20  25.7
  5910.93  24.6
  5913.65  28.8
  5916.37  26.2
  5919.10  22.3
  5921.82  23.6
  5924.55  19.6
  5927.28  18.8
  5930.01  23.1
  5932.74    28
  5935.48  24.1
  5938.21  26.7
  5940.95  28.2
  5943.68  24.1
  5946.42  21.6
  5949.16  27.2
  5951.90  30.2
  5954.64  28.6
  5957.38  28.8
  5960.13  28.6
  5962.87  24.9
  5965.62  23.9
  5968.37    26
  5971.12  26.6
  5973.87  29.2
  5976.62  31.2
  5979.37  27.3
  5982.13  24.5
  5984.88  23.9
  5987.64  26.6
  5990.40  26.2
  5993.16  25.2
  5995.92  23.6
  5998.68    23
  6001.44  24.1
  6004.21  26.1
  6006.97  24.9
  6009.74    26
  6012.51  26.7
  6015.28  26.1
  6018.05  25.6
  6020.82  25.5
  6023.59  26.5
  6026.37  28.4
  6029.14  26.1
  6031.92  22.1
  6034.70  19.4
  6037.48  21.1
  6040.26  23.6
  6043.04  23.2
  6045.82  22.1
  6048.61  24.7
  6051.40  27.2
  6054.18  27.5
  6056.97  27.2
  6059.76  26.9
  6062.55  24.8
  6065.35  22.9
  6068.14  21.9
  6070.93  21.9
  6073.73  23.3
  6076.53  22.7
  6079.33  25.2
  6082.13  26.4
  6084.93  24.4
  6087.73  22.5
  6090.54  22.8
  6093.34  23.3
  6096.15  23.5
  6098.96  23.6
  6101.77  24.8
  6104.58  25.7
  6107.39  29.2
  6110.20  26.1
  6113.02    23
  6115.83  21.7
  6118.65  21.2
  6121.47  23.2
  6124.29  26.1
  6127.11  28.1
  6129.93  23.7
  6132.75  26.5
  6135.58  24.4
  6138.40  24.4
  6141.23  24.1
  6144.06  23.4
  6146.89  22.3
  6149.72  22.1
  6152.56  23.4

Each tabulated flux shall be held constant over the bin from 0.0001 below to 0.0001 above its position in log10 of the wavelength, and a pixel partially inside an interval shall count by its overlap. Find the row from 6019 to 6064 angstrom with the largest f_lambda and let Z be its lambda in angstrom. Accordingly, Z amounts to 6026.37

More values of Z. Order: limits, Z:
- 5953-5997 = 5976.62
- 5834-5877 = 5851.34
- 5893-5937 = 5913.65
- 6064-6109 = 6107.39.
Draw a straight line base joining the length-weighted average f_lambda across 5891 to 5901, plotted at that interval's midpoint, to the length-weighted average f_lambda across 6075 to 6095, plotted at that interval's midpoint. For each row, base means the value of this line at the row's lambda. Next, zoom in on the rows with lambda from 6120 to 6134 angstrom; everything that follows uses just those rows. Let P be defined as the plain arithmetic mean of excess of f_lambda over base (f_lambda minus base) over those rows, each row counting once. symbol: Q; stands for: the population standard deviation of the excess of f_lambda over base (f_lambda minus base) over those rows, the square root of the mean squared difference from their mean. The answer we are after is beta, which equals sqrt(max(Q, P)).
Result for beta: 1.4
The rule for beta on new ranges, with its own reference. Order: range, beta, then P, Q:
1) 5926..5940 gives 1.8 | -0.4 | 3.2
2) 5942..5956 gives 1.8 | 1.8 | 3.1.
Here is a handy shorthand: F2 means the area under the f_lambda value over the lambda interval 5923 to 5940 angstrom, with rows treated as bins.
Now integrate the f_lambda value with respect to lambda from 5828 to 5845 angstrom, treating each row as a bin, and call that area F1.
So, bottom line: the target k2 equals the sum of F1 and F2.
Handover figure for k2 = 820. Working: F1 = 421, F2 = 399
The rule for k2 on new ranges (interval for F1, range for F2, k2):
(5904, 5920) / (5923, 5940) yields 814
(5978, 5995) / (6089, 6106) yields 841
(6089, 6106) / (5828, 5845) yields 828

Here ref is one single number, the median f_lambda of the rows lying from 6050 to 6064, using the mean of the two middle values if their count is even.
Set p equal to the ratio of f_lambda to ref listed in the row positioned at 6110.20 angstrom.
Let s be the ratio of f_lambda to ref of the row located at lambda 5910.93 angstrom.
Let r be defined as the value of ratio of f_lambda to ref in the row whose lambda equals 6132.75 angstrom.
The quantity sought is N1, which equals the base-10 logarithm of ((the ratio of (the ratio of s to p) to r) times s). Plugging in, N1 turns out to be -0.06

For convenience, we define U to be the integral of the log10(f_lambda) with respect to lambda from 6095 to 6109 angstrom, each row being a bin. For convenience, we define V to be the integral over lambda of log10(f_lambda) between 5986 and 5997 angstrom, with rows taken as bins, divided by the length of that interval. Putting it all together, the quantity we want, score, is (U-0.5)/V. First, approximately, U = 20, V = 1.40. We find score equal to 14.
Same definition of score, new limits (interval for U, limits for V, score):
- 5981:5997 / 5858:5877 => 16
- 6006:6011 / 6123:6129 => 5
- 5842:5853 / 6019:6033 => 11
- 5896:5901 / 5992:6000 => 5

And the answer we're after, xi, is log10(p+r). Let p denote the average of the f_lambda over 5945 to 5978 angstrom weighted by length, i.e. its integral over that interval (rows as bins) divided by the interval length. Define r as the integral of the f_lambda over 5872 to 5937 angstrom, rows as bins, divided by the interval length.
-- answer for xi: 1.711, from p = 27.2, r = 24.2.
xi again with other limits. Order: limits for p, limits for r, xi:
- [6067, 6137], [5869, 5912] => 1.685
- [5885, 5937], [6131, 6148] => 1.687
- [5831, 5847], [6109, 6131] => 1.690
